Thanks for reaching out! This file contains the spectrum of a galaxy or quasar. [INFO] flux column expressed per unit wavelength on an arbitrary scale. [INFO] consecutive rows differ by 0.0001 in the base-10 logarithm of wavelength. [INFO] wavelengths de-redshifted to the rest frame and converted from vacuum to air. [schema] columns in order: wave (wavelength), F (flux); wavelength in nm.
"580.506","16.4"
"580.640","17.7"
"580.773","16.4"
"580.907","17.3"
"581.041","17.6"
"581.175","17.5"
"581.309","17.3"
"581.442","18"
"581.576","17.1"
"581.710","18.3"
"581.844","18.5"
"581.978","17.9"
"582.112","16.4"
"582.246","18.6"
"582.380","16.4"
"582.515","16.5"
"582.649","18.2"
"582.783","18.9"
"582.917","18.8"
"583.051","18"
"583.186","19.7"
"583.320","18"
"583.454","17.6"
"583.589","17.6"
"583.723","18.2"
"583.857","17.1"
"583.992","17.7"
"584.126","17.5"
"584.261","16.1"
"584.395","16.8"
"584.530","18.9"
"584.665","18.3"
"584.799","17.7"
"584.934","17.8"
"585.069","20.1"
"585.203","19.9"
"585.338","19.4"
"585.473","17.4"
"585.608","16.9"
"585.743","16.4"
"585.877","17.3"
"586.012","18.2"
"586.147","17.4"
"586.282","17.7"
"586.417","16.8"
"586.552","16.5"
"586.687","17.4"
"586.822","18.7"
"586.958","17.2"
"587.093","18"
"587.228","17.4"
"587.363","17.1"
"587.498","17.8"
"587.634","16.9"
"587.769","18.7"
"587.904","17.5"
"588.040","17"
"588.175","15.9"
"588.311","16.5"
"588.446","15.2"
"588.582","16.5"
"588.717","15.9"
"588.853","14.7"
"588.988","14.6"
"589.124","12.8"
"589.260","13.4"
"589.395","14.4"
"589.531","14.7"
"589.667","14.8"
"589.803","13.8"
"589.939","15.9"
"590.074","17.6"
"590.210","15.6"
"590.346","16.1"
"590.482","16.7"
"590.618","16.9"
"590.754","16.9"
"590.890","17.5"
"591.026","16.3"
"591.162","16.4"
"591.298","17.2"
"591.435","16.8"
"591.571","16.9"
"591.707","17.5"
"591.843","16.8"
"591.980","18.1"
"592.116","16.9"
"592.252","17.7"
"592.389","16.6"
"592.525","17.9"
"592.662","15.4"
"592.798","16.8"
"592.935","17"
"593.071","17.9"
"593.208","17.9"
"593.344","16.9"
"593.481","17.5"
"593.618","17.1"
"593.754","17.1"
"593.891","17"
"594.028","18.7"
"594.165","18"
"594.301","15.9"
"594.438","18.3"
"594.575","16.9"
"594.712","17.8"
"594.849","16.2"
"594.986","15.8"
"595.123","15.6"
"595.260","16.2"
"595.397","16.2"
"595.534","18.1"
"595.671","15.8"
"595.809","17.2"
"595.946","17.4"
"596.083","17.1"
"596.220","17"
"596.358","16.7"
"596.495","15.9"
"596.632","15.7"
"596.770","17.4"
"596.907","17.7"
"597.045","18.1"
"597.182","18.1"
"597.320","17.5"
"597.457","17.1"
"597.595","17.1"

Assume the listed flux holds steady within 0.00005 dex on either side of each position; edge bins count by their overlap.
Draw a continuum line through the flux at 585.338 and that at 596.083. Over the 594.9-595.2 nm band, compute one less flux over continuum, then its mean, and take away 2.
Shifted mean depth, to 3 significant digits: -1.91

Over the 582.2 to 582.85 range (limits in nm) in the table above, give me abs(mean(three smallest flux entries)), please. 17.03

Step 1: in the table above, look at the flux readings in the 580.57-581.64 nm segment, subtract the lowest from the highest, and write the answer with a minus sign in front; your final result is -1.6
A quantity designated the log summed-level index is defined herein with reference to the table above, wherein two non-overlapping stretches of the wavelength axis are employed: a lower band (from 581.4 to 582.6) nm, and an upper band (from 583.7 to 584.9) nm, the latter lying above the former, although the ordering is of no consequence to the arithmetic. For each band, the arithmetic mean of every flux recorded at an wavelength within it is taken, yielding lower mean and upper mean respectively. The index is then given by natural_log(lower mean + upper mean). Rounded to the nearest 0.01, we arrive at 3.56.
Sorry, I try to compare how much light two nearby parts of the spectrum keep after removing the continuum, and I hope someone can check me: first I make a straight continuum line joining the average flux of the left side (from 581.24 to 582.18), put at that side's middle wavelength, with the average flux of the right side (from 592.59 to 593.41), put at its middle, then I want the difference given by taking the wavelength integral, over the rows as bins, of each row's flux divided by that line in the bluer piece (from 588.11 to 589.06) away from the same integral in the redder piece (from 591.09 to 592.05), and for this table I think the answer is 0.10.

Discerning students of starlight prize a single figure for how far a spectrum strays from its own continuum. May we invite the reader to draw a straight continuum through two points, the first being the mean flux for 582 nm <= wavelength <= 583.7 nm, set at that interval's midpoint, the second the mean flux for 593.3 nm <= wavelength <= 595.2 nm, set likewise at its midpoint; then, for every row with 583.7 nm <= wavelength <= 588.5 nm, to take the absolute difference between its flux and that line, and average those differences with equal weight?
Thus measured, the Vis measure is 0.78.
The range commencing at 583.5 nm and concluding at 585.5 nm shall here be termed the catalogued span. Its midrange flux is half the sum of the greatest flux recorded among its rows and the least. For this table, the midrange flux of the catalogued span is 18.1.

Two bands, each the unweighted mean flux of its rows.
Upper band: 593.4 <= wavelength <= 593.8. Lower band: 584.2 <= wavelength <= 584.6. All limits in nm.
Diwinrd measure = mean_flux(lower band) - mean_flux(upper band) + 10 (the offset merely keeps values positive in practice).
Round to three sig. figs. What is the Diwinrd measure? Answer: 10.0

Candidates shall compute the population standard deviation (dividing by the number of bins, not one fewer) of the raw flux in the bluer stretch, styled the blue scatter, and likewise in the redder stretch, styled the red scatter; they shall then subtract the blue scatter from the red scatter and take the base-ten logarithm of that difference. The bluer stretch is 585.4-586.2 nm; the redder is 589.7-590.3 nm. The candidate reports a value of -0.1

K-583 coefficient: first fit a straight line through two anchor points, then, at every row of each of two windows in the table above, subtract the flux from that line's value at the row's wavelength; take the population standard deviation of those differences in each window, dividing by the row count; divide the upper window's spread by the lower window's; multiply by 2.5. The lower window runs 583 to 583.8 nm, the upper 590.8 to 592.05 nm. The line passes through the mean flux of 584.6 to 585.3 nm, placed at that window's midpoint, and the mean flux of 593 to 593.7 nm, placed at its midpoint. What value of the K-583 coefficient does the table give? 2.04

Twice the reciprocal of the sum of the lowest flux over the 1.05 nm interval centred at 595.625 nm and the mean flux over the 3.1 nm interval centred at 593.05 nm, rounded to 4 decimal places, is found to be 0.0609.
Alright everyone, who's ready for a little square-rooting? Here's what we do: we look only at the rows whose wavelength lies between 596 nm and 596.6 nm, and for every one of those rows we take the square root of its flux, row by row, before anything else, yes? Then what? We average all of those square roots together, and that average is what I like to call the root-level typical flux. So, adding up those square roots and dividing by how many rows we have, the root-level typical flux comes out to 4.08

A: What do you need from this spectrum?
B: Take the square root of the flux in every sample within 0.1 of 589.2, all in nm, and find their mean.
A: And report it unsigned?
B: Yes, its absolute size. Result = 3.62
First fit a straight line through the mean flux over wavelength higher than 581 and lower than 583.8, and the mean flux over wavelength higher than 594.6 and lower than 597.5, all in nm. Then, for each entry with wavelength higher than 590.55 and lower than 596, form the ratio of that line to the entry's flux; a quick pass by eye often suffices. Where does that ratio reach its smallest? 594.028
